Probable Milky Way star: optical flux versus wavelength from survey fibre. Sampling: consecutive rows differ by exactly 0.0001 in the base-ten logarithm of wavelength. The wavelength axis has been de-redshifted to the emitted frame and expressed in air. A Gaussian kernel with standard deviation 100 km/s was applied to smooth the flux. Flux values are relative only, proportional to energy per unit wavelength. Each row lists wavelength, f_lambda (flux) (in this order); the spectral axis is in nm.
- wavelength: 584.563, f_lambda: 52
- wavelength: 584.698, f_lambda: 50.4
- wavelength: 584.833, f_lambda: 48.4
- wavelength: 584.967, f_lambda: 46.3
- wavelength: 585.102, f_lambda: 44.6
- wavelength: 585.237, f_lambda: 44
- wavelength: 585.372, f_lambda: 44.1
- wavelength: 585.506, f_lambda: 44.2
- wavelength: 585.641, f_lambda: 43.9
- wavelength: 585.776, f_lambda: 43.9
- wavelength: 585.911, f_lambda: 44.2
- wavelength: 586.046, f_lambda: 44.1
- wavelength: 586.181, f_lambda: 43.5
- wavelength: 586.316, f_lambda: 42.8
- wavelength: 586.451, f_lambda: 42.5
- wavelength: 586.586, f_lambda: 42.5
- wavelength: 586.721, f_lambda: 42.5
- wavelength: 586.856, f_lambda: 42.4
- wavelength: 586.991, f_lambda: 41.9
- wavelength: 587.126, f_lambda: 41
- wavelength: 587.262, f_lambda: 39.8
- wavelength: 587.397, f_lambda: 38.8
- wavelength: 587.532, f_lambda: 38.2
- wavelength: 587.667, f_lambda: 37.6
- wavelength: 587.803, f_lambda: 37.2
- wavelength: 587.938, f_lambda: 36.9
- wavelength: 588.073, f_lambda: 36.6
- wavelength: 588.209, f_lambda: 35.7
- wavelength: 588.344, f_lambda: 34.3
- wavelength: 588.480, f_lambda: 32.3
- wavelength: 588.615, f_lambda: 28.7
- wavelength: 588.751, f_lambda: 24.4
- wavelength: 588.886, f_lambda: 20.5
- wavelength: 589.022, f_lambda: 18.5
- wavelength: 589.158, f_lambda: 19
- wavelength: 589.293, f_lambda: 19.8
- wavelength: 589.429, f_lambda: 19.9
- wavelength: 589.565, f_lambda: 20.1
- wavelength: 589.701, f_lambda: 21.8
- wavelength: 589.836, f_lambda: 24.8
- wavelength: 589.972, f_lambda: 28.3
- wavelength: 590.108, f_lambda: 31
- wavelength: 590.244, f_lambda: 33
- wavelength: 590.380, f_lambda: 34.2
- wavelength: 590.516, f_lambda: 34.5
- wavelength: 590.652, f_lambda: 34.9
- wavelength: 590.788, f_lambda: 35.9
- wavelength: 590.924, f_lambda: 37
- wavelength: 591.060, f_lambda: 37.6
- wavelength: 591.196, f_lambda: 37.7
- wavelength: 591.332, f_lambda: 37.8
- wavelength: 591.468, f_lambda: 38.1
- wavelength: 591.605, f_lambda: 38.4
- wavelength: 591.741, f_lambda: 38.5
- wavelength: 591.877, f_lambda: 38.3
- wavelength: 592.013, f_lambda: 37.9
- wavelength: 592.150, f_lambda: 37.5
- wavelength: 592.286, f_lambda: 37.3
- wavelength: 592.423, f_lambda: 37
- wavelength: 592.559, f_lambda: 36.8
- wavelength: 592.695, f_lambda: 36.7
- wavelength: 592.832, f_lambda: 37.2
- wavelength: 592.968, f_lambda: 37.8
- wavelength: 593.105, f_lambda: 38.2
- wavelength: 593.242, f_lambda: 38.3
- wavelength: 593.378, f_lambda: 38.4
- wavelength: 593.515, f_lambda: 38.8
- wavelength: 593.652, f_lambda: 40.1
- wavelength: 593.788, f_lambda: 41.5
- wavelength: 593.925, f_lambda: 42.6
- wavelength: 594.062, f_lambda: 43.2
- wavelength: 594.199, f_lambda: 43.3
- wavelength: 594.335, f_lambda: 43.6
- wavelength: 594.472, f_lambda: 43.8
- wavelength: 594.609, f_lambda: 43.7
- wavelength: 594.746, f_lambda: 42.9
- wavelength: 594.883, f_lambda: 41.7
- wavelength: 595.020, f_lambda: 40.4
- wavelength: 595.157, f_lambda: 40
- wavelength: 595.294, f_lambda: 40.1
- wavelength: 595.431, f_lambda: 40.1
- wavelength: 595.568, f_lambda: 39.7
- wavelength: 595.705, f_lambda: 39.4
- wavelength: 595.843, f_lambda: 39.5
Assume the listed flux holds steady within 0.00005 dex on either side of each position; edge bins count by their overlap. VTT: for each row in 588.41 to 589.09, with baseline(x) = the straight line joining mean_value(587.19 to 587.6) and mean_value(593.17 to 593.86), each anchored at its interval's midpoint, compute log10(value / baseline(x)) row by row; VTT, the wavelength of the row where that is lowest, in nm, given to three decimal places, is 589.022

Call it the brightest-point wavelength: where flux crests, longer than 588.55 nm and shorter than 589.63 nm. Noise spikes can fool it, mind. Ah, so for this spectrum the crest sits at 588.615 nm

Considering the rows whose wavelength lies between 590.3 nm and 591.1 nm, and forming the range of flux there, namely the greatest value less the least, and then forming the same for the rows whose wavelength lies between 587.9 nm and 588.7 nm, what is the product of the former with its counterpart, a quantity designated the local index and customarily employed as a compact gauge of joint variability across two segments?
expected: 28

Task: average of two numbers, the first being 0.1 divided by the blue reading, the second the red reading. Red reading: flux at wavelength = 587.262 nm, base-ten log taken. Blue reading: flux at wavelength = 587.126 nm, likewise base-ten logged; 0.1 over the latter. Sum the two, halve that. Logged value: 0.831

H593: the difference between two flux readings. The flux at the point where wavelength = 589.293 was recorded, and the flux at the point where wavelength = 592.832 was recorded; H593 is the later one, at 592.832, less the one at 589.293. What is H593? 17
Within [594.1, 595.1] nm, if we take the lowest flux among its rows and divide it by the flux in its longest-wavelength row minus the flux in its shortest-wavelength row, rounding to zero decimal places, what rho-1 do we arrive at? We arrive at -14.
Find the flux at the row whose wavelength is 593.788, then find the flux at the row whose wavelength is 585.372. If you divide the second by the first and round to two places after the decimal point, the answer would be 1.06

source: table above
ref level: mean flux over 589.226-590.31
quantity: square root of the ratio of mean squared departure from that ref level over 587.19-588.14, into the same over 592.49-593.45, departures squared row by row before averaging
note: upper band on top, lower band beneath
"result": 0.98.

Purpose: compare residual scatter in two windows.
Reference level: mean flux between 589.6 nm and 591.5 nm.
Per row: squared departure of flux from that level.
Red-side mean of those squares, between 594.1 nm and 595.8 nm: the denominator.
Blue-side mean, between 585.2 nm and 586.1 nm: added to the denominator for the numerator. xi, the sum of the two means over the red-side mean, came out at 2.6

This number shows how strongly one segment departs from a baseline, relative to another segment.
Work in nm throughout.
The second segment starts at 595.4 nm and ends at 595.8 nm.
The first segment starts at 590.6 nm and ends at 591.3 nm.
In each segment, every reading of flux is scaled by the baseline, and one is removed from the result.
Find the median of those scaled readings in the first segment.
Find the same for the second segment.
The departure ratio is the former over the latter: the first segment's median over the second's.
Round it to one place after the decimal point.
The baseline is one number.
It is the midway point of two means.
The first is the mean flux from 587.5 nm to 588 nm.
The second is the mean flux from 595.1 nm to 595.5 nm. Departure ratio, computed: -1.9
